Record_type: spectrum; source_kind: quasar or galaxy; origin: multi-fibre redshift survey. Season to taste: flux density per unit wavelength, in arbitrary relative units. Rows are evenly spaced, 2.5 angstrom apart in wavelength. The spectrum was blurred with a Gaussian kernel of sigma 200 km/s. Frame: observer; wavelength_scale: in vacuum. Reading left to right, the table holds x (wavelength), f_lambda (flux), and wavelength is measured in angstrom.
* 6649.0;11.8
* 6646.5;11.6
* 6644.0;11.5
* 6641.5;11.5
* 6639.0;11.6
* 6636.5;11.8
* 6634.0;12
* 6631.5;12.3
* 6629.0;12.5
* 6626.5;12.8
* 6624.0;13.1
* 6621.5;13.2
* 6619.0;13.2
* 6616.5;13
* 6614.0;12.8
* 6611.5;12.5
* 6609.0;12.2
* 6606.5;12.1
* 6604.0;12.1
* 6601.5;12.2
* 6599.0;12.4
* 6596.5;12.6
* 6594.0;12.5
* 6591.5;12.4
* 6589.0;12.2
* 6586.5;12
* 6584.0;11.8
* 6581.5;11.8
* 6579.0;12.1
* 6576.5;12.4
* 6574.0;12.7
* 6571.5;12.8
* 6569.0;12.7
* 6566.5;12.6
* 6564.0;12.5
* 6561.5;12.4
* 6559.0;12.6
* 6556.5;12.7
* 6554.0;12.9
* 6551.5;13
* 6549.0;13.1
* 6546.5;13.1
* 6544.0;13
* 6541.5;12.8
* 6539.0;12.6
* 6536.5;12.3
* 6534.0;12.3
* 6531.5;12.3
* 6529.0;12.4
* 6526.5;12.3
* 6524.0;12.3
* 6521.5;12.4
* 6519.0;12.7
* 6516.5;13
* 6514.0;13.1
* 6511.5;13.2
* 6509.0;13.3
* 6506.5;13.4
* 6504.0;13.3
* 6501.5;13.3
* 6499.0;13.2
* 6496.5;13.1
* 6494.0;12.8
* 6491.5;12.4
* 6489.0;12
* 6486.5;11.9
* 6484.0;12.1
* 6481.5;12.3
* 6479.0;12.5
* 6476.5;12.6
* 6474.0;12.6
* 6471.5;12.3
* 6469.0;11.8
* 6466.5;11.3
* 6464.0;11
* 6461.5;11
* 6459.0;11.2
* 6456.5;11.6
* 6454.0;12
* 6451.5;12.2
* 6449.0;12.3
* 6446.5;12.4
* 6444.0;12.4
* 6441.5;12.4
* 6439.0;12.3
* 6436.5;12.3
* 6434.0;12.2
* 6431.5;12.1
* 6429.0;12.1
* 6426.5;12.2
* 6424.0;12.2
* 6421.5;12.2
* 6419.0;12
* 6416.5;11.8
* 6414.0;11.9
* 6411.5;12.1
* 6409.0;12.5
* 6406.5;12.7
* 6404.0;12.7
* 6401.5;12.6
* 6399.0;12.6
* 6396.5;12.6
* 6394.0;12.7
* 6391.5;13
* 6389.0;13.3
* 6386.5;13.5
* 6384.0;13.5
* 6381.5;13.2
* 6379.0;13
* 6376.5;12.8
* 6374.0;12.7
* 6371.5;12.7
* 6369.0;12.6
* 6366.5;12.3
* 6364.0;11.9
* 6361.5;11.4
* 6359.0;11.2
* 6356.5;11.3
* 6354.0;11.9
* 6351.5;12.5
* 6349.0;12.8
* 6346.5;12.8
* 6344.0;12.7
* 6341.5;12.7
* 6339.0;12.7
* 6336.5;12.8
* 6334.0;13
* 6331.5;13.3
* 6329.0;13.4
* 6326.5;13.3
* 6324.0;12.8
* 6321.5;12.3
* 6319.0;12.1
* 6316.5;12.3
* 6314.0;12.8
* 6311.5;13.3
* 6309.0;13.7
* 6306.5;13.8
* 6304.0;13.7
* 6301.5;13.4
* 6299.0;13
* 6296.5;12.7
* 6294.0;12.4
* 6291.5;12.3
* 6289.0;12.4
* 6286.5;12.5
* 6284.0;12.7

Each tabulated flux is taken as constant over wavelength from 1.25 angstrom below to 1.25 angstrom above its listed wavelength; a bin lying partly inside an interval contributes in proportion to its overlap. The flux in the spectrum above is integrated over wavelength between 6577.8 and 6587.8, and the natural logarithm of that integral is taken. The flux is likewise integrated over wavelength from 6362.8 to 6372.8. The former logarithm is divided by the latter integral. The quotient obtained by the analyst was 0.0386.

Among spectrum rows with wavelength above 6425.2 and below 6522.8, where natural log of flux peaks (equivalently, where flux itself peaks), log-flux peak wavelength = 6506.5 angstrom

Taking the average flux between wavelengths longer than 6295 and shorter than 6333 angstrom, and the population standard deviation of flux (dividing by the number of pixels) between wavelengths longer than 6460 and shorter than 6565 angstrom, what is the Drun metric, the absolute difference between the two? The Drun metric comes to 12.5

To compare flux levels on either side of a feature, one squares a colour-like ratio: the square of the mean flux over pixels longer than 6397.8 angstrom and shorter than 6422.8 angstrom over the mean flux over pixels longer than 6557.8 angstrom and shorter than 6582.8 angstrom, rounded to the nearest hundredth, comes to 0.98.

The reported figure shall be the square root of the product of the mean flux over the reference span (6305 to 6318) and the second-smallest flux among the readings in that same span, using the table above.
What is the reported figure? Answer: 13.0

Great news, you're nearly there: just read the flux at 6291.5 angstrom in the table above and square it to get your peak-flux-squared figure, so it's 151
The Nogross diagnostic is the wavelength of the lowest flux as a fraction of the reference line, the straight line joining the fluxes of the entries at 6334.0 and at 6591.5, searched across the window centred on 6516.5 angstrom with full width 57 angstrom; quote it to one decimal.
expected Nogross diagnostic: 6489.0 angstrom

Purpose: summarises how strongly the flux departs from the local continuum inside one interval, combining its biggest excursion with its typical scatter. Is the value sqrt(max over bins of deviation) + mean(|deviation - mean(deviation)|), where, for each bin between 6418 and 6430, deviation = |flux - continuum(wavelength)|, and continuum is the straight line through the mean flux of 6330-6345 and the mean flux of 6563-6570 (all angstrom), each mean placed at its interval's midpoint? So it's 0.95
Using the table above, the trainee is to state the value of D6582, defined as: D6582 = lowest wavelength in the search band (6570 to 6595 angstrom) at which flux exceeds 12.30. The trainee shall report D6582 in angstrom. 6571.5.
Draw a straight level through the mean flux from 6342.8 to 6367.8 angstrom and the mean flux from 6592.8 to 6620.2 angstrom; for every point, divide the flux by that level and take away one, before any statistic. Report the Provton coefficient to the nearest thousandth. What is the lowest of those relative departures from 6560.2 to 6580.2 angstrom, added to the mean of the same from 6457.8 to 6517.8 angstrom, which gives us -0.018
